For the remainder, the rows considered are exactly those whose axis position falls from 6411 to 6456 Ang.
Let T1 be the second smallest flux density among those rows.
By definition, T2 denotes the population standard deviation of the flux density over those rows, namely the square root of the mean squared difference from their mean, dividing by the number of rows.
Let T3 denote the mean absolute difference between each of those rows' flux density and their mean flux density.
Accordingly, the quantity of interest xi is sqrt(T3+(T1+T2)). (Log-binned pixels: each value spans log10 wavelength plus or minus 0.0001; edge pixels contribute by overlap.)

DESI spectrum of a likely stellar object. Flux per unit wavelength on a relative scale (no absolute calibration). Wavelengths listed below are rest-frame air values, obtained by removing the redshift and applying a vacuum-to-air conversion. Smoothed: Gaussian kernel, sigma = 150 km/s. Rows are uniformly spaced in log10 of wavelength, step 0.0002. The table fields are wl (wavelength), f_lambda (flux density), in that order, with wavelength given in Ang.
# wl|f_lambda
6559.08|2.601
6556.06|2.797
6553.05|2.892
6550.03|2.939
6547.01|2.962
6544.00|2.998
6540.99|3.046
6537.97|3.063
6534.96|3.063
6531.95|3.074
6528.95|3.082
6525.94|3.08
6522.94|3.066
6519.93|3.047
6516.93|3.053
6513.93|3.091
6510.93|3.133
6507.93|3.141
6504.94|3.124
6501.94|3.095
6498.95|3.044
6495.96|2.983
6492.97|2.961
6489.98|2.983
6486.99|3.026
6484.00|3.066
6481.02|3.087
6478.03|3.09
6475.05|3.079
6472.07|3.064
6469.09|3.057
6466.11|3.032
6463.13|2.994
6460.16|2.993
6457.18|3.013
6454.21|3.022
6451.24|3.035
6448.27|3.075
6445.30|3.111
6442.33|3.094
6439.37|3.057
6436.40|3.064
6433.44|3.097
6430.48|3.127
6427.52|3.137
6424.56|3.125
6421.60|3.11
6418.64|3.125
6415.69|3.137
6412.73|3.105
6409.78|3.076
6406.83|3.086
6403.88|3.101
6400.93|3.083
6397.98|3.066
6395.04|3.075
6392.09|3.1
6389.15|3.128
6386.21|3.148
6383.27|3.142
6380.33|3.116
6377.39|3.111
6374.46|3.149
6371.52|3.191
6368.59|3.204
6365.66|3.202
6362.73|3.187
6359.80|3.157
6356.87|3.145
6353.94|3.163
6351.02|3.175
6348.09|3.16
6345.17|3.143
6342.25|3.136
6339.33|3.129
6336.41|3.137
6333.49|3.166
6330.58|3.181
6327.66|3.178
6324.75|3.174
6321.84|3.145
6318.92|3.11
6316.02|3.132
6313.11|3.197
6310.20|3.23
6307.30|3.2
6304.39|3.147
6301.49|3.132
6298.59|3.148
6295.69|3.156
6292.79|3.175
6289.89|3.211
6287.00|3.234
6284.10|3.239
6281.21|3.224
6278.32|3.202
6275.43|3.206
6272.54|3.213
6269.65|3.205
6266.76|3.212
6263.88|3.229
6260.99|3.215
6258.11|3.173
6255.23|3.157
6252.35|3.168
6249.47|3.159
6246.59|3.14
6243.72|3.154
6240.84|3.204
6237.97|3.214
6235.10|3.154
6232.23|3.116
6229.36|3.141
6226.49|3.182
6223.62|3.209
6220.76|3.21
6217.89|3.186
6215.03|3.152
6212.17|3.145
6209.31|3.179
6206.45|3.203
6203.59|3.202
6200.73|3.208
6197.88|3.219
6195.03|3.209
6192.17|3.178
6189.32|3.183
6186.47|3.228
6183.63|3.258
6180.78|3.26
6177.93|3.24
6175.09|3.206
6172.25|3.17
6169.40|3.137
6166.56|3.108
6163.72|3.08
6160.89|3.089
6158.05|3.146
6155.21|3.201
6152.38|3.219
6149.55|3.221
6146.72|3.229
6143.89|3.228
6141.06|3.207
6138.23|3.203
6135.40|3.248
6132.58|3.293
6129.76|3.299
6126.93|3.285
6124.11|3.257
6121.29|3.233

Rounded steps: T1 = 3.035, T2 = 0.035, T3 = 0.030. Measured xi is 1.76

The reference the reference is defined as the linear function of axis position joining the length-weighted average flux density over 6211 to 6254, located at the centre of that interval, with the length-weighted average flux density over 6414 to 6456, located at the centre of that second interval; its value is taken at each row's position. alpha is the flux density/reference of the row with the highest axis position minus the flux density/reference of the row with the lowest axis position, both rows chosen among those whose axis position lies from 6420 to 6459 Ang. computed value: -0.027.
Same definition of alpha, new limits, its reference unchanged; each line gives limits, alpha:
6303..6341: -0.002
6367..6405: -0.029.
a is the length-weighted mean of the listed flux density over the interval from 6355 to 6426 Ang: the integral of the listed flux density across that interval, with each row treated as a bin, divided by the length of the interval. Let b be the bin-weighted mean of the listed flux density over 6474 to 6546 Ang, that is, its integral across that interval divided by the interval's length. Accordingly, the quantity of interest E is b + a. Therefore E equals 6.19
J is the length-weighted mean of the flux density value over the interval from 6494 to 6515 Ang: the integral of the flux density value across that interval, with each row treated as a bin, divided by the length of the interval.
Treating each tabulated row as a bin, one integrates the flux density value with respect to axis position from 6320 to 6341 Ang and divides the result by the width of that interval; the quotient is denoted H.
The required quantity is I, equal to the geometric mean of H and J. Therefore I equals 3.12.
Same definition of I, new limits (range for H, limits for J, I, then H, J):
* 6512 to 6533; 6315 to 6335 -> 3.11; 3.07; 3.16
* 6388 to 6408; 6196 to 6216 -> 3.14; 3.09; 3.19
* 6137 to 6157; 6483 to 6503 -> 3.12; 3.21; 3.02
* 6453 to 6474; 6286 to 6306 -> 3.10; 3.03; 3.17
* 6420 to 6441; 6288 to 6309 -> 3.14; 3.10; 3.17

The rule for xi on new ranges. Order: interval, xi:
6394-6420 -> 1.77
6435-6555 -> 1.74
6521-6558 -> 1.75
